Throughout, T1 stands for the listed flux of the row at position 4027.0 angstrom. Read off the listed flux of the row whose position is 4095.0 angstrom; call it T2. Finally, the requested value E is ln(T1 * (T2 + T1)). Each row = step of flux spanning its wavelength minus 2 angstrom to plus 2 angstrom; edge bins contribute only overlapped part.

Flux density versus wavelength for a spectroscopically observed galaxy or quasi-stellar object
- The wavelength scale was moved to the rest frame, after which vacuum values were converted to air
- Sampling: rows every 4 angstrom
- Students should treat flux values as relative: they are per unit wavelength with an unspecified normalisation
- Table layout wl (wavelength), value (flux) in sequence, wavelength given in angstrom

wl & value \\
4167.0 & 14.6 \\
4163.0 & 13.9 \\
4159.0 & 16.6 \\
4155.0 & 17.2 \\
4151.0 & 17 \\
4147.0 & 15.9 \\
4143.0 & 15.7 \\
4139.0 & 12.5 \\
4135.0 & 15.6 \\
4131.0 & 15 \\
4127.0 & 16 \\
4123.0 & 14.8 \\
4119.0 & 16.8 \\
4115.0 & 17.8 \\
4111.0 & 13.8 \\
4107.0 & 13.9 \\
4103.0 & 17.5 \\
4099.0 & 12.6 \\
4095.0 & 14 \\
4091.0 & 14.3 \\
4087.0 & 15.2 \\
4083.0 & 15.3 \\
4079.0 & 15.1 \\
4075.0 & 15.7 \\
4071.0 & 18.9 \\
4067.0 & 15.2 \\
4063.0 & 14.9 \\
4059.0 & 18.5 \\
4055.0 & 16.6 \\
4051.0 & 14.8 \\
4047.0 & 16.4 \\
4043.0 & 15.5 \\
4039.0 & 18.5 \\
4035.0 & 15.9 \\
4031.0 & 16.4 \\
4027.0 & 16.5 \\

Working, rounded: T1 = 16.5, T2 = 14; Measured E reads 6.22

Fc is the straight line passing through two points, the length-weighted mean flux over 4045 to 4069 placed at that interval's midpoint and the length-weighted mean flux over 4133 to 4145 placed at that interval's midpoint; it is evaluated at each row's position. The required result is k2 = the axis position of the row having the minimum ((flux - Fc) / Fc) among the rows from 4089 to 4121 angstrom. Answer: 4099.0 angstrom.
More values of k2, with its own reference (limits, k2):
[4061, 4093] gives 4091.0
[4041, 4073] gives 4051.0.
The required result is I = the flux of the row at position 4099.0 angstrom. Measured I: 12.6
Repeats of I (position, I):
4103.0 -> 17.5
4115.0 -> 17.8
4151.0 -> 17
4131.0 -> 15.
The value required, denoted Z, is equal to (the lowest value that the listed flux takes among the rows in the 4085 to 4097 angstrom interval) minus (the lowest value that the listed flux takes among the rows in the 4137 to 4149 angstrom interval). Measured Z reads 1.5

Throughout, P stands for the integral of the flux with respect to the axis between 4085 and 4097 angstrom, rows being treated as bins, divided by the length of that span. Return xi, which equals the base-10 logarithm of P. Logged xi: 1.16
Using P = 14.5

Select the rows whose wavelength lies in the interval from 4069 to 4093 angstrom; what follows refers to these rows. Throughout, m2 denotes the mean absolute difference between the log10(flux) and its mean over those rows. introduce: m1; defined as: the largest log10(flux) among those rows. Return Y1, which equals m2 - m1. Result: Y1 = -1.249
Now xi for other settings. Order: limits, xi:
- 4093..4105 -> 1.17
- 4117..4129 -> 1.20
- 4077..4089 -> 1.18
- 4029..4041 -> 1.23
